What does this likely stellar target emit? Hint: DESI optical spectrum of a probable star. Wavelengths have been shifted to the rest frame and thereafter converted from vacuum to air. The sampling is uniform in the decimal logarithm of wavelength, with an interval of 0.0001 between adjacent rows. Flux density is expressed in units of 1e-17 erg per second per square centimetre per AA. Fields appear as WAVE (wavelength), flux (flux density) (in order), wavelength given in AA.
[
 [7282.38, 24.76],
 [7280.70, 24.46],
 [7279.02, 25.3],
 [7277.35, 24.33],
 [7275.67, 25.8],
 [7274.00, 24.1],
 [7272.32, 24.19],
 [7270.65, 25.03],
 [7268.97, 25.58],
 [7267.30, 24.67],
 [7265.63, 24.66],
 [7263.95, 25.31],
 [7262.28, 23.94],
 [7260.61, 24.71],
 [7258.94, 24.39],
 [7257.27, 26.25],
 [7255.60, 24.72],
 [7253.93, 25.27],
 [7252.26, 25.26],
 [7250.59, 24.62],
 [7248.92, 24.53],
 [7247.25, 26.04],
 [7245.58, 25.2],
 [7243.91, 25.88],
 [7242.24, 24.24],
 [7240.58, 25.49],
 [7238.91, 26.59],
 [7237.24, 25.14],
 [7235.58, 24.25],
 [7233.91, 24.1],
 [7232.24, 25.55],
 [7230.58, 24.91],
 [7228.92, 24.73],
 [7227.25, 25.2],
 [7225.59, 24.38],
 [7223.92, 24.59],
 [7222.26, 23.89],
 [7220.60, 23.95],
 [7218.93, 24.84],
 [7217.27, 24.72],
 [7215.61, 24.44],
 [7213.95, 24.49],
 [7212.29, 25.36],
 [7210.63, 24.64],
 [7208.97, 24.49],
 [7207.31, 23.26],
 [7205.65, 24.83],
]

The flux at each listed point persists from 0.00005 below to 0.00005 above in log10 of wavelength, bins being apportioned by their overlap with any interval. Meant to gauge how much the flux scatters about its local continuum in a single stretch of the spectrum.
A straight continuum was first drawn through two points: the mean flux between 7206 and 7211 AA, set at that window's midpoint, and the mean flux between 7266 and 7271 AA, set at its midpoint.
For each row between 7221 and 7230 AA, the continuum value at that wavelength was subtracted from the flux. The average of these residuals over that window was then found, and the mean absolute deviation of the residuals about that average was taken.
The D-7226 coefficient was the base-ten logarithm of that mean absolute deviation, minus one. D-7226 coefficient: -1.50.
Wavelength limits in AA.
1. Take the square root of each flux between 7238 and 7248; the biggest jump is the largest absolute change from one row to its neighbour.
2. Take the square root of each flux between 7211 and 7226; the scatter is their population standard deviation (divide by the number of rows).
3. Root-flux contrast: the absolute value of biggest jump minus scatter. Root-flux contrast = 0.121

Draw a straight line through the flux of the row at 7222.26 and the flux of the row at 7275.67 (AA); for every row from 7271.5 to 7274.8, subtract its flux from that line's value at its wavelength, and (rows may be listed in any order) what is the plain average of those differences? 1.6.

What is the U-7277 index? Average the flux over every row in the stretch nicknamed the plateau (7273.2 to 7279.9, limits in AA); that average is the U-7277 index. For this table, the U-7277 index 24.9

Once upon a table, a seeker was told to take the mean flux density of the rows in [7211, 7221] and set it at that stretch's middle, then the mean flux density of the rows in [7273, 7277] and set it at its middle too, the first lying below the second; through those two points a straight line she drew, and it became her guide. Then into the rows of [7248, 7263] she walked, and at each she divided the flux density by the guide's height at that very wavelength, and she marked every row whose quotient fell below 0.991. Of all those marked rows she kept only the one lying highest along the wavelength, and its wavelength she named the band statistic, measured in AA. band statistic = 7262.28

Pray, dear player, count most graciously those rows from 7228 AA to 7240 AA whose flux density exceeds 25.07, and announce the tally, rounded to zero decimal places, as 3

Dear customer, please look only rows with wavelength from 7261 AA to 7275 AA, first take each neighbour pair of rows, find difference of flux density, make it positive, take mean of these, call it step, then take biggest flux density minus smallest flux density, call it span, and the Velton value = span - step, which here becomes 1.01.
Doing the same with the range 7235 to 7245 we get 1.08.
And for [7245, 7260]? 0.98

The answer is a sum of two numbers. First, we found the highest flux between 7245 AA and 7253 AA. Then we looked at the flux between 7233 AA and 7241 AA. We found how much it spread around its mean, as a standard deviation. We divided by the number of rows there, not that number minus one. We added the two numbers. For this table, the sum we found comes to 26.9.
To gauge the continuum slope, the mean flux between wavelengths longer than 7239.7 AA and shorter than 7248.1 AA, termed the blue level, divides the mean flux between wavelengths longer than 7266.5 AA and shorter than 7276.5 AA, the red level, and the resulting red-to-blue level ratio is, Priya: 0.98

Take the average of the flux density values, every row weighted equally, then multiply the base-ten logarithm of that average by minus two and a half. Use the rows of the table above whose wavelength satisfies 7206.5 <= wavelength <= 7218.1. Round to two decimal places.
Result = -3.47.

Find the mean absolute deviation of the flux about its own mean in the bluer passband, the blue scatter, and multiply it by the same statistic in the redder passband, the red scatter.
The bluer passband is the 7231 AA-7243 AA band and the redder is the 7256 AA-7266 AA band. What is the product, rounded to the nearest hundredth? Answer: 0.44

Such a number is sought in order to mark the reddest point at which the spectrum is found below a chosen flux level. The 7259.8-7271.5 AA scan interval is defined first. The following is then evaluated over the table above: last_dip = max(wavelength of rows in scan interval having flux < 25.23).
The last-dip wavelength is 7270.65 AA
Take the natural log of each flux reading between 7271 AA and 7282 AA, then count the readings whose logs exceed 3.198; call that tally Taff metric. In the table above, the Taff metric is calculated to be 2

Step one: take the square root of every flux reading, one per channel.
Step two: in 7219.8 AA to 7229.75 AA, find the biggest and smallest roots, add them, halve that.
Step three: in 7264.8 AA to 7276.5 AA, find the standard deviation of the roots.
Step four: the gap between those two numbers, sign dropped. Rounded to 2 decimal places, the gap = 4.89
